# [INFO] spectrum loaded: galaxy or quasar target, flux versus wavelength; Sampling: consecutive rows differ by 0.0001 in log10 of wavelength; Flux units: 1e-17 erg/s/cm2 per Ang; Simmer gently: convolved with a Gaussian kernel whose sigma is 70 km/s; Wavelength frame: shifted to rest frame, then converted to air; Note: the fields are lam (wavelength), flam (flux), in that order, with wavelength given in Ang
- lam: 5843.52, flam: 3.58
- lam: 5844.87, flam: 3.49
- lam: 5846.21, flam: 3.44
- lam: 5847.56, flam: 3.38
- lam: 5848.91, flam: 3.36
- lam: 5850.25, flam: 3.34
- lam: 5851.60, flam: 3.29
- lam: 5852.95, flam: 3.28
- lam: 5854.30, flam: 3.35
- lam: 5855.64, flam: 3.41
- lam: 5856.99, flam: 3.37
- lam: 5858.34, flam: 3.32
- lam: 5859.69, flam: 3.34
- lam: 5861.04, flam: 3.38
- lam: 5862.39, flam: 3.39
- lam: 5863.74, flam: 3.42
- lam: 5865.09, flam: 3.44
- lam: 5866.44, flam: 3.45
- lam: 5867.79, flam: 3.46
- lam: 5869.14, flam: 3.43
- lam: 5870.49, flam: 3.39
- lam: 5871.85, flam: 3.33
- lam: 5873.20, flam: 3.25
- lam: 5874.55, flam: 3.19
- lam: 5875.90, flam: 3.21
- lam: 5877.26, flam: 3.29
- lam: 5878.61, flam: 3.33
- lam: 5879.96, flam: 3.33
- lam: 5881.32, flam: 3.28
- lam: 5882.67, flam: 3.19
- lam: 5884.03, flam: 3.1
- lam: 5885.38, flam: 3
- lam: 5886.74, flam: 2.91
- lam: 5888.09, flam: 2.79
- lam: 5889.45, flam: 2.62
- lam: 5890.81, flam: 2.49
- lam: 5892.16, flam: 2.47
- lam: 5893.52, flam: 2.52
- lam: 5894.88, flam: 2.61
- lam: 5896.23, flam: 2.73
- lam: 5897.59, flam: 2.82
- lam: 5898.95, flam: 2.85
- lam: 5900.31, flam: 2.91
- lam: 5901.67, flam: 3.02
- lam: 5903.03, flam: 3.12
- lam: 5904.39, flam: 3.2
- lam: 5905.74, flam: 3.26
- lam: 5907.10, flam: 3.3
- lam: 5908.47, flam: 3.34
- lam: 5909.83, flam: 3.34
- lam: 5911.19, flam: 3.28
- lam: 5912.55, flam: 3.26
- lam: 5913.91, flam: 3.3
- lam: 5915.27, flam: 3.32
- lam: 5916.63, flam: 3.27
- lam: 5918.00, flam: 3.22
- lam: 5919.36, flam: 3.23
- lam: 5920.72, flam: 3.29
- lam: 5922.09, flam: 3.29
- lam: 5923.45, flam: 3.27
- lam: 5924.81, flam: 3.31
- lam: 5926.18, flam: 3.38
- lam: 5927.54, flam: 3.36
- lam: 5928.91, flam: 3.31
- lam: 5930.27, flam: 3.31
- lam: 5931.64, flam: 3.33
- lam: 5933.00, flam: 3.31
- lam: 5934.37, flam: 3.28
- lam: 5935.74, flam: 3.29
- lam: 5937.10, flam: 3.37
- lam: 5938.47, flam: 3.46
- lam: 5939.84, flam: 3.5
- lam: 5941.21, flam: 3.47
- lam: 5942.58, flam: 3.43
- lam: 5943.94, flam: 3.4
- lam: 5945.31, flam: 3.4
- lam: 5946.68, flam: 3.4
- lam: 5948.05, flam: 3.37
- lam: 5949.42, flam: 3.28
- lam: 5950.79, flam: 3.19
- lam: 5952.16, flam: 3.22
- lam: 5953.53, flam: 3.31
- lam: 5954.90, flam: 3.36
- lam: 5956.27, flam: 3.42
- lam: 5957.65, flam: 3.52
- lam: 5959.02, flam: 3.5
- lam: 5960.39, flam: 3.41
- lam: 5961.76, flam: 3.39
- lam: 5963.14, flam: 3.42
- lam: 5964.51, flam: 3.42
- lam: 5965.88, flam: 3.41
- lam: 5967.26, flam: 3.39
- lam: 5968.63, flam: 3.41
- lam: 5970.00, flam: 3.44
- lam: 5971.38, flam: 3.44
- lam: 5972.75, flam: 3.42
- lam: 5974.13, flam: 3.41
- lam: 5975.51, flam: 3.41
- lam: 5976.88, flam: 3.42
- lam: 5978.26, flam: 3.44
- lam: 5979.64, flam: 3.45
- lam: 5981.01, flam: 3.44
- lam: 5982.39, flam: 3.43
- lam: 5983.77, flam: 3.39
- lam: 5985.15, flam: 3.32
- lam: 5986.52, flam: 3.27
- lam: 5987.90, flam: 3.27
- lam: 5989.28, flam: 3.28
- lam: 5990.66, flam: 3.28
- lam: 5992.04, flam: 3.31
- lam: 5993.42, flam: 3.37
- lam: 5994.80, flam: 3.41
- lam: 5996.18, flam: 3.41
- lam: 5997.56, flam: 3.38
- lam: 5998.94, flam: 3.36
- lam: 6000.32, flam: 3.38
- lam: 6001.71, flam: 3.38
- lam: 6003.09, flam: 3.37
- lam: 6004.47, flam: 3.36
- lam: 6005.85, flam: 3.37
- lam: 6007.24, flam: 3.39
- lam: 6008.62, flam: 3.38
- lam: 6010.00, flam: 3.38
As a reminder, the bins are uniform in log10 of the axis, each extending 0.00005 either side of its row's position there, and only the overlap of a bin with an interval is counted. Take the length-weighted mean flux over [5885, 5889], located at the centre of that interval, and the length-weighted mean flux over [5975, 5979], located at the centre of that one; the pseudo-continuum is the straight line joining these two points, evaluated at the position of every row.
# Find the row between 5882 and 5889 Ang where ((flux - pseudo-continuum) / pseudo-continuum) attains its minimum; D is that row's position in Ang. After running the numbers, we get 5888.09 Ang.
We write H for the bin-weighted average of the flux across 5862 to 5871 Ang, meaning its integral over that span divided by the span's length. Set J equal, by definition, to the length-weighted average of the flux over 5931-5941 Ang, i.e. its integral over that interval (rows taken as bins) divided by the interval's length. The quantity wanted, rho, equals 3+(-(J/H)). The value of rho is 2.02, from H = 3.43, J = 3.37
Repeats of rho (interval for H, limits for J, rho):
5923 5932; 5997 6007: 1.99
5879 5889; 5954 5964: 1.89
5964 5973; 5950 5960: 2.02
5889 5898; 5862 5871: 1.68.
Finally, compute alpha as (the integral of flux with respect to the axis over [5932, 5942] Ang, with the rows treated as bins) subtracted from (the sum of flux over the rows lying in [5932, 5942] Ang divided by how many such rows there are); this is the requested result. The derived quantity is -30.4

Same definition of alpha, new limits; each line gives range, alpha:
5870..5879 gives -26.2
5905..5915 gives -29.7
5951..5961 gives -30.4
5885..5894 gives -21.4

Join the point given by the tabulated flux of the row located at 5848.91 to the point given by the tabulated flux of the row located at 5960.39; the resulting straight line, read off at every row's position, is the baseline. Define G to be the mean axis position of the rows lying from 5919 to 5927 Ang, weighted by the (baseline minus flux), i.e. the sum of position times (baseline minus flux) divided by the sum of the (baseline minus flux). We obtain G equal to 5921.9 Ang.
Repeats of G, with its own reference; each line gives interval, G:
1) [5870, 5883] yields 5877.6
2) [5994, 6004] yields 5999.8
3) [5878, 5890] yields 5886.6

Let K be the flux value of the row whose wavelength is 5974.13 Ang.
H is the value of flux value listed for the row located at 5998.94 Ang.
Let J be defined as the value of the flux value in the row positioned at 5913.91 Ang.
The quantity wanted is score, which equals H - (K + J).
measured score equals -3.35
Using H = 3.36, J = 3.3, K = 3.41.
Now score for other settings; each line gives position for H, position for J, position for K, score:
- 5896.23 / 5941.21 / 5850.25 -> -4.08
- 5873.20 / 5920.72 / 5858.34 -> -3.36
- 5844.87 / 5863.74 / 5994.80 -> -3.34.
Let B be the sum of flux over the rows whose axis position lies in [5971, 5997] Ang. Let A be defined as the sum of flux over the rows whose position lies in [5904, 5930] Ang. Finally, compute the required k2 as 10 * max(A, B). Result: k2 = 642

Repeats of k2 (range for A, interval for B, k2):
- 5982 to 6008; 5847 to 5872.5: 641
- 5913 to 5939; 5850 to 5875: 638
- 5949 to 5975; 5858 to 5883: 644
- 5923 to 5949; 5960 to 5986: 649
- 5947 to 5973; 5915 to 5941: 643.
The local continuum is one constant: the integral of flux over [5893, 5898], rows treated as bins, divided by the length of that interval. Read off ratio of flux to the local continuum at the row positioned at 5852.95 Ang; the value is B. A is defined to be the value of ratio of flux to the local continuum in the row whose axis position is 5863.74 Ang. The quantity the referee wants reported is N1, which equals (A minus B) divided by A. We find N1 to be 0.041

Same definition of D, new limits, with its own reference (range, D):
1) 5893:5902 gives 5893.52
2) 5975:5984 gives 5983.77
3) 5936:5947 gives 5946.68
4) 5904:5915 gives 5904.39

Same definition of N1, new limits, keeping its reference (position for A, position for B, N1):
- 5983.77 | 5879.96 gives 0.018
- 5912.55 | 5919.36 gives 0.009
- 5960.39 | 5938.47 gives -0.015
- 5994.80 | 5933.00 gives 0.029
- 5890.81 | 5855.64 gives -0.369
